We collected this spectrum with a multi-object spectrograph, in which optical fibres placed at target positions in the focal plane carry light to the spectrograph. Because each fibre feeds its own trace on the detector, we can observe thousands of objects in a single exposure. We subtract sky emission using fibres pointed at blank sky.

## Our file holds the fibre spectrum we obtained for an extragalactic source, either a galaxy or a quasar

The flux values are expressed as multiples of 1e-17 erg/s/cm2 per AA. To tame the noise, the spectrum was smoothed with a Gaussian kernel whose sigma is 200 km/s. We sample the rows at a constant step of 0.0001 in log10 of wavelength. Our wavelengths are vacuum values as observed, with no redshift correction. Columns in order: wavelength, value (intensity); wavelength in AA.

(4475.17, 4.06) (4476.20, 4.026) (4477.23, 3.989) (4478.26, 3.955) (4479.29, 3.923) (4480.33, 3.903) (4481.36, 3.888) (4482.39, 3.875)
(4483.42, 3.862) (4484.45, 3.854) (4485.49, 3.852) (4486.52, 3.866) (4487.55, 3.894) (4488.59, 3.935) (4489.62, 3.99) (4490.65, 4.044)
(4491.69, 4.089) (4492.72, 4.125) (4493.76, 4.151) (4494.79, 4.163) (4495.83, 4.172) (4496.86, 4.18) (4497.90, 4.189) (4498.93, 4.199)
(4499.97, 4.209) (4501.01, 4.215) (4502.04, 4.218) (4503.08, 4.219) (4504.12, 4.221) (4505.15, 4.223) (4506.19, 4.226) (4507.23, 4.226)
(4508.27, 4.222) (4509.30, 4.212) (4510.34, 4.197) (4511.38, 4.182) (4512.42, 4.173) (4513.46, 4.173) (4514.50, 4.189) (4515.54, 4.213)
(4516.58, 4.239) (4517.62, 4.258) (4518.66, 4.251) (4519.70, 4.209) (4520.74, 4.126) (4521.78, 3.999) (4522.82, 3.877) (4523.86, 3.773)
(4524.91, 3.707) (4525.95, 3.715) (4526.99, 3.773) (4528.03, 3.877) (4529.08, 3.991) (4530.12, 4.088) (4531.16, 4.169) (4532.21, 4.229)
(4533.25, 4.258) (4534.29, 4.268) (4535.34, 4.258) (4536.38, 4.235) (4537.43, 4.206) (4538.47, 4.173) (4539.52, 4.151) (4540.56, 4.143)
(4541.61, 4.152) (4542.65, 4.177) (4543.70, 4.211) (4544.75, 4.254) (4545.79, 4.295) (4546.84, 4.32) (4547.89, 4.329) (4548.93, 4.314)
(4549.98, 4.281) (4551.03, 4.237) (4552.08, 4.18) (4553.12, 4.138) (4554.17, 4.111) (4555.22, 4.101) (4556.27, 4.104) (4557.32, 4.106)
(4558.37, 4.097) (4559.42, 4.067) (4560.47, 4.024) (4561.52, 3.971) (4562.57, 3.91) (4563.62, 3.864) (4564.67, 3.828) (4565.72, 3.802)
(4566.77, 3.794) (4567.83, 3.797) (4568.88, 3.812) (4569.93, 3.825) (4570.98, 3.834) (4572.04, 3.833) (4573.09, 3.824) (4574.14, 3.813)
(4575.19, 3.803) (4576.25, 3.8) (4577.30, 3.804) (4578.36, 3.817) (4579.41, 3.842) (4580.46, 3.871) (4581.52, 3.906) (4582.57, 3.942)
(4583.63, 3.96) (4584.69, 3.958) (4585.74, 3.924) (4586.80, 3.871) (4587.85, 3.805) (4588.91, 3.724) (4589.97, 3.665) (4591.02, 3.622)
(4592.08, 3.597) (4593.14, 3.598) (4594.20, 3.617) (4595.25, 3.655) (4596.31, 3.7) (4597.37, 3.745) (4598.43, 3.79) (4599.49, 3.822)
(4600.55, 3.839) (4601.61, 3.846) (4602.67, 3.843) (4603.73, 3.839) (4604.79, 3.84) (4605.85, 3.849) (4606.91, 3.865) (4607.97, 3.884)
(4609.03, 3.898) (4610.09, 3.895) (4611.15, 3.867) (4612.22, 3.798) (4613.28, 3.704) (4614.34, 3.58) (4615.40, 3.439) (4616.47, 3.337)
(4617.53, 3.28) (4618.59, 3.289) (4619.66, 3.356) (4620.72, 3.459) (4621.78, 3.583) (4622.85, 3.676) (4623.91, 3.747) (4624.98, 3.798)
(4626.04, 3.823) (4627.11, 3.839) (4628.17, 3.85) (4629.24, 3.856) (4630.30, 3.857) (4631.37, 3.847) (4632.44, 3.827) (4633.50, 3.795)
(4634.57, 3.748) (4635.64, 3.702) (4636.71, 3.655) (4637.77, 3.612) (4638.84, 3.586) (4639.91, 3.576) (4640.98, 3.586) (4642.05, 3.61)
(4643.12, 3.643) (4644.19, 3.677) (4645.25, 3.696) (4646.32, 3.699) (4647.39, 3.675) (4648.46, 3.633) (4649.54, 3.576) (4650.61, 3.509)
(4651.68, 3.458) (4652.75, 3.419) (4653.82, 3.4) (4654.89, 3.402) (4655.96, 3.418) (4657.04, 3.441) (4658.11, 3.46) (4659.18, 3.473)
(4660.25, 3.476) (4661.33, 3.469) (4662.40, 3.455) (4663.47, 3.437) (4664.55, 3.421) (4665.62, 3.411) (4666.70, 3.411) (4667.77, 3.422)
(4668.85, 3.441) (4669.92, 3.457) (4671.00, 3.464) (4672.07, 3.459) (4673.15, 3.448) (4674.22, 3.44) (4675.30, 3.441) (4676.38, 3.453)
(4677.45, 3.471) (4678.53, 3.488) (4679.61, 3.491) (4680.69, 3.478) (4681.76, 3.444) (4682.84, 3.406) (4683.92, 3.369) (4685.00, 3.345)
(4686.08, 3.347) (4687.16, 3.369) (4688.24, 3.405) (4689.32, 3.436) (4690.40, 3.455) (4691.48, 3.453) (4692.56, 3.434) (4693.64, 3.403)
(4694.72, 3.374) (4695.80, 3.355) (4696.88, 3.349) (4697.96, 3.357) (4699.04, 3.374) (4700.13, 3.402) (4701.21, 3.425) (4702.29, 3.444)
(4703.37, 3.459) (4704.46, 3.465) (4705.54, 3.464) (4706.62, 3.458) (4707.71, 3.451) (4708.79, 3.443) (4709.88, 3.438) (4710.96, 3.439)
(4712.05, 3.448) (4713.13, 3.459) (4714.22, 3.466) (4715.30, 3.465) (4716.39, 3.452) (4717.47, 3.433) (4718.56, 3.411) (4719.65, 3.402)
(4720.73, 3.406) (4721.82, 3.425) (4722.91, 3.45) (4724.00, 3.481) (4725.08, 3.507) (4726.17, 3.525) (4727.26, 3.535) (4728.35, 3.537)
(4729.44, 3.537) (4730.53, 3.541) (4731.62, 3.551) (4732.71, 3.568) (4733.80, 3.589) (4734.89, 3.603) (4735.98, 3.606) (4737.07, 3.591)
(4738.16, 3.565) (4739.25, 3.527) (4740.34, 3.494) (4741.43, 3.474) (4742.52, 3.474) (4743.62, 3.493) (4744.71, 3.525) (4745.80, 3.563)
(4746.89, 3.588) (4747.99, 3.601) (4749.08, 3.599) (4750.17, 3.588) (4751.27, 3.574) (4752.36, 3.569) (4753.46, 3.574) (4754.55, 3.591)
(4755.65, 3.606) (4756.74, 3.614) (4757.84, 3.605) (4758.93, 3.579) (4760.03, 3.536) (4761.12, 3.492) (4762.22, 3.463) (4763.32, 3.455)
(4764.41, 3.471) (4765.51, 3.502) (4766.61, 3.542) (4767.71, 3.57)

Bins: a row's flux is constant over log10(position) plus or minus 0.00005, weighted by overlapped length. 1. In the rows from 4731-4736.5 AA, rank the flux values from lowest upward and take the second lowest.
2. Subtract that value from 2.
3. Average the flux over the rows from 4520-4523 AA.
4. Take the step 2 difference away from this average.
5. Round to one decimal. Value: 5.6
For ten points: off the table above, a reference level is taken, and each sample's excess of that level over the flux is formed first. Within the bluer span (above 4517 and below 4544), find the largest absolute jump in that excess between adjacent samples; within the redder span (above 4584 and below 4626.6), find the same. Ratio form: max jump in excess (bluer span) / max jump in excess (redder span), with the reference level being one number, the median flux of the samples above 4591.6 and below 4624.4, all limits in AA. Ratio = 0.90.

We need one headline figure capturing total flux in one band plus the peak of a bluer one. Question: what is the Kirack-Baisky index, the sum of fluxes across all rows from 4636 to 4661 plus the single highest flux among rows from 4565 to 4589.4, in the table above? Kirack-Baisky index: 86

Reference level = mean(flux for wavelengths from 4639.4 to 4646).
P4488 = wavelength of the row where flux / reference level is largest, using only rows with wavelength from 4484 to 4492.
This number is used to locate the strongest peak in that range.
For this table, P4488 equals 4491.69 AA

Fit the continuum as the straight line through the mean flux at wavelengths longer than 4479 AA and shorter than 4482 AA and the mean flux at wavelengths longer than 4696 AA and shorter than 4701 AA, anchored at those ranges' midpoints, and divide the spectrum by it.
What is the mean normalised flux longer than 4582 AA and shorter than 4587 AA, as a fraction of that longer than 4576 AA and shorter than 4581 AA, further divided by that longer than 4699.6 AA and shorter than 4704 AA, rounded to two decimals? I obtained 1.01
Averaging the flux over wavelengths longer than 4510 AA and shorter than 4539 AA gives 4.1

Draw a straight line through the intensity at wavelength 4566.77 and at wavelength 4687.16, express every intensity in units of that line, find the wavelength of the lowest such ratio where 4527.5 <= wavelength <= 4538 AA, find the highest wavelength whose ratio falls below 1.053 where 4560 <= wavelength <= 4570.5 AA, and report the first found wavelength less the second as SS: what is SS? -41.9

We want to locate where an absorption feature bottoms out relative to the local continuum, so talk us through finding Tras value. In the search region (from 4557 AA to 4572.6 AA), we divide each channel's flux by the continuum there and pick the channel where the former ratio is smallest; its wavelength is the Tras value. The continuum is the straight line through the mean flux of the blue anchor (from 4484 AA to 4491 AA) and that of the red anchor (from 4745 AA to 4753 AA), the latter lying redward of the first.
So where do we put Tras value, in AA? 4566.77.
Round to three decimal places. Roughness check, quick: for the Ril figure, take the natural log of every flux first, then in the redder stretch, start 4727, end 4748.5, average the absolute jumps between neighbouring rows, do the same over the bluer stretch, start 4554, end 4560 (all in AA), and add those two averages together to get 0.008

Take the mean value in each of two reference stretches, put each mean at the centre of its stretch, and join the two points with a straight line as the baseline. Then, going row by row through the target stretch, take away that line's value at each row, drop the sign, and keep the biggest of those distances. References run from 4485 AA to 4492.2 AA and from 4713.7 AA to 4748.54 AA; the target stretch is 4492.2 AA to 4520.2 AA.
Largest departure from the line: 0.36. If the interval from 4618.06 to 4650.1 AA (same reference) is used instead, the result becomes 0.43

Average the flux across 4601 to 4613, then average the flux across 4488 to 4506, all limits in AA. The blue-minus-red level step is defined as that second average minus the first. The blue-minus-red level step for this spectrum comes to 0.3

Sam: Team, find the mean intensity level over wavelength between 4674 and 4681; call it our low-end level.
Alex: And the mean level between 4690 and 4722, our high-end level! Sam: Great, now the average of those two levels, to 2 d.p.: 3.45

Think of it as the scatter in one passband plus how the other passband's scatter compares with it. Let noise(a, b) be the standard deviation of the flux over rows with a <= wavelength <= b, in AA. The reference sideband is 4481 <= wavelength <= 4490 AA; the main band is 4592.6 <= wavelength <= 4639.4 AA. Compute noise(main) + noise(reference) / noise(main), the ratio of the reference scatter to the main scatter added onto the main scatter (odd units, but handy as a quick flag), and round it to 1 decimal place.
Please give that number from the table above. 0.4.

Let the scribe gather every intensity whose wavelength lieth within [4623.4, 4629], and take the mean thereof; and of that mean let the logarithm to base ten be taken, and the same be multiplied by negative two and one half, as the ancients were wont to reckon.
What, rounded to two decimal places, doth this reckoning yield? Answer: -1.45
